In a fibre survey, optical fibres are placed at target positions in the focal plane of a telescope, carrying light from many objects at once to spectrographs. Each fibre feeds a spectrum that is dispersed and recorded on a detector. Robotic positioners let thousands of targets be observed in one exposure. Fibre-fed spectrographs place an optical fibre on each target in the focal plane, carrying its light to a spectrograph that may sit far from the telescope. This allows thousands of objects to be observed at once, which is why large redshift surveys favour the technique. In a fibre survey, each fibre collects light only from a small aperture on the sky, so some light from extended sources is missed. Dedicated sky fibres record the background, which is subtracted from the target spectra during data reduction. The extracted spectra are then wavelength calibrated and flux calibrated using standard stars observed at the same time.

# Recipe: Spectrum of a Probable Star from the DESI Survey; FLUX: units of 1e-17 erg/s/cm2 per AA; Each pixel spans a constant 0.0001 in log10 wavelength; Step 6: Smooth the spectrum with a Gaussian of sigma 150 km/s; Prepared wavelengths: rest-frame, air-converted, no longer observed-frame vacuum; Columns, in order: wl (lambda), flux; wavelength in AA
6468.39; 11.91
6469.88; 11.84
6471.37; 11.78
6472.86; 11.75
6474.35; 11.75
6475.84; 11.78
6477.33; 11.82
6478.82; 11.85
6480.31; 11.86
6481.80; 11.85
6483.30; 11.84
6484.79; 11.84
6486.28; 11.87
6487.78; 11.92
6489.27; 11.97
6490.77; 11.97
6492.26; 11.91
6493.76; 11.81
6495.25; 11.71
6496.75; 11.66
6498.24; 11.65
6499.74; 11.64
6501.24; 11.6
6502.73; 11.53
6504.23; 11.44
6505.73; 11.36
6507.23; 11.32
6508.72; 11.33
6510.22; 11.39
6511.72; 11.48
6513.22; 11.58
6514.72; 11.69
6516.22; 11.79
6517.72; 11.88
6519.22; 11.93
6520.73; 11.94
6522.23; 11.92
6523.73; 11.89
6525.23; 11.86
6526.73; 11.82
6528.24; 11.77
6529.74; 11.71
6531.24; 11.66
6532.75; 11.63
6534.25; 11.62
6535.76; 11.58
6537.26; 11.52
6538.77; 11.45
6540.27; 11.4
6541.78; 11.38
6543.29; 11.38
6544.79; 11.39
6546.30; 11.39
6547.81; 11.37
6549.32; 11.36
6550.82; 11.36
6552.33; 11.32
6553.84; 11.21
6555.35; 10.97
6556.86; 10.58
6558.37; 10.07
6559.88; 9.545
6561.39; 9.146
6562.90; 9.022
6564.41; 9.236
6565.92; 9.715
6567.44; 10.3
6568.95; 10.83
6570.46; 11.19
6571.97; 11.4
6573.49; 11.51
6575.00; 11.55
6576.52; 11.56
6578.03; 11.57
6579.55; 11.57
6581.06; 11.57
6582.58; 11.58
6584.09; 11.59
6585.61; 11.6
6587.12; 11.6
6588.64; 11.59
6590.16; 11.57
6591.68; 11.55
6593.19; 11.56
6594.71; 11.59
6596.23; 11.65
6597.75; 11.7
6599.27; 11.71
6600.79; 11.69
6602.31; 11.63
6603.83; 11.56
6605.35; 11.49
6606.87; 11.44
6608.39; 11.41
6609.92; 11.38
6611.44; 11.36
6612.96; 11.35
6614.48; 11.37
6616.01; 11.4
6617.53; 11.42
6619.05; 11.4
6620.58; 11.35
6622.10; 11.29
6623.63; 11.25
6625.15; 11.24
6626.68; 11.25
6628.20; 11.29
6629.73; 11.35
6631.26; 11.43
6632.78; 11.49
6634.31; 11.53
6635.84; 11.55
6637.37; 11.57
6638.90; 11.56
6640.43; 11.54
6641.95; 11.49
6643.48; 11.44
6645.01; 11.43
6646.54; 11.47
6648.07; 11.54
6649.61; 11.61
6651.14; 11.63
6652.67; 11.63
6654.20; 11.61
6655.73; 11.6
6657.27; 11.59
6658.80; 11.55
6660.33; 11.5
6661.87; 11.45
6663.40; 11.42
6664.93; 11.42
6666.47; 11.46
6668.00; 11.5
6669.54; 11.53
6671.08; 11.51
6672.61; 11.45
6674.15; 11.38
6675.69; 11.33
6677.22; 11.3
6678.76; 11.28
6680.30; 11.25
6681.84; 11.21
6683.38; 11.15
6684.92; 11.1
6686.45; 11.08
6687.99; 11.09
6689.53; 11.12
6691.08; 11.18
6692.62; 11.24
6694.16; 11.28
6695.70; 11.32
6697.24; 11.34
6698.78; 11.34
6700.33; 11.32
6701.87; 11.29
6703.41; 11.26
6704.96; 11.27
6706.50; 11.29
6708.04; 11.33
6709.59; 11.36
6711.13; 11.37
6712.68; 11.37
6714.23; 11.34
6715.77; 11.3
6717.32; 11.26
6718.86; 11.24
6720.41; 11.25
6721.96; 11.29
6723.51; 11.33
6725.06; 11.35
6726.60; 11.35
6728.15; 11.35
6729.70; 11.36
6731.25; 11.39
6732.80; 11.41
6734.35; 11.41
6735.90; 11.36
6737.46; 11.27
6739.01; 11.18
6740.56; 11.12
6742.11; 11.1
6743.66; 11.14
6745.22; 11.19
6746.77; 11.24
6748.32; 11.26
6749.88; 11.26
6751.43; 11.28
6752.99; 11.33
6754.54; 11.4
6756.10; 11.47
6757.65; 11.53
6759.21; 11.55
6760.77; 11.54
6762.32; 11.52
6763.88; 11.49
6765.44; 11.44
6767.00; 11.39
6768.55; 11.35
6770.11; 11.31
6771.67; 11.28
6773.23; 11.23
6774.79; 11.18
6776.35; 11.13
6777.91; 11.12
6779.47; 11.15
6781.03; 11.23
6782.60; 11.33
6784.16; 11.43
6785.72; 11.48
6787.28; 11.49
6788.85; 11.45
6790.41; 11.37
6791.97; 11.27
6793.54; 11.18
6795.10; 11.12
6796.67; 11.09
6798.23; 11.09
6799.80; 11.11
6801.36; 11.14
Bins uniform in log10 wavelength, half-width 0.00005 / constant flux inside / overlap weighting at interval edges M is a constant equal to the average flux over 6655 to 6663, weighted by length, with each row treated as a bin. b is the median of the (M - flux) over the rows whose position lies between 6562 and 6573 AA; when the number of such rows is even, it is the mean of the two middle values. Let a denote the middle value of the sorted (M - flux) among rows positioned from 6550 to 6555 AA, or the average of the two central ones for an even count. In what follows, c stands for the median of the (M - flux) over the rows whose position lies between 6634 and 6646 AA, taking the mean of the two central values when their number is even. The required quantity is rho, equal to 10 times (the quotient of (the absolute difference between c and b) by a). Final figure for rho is 59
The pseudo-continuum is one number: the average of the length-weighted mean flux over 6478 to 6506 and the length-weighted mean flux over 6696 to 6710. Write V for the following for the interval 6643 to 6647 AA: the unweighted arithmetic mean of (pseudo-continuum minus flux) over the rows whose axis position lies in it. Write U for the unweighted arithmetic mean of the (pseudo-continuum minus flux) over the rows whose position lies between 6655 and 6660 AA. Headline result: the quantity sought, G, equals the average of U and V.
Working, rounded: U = -0.05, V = 0.09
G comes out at 0.02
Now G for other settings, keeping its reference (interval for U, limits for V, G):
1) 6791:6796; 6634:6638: 0.16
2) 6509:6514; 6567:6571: 0.41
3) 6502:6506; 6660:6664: 0.08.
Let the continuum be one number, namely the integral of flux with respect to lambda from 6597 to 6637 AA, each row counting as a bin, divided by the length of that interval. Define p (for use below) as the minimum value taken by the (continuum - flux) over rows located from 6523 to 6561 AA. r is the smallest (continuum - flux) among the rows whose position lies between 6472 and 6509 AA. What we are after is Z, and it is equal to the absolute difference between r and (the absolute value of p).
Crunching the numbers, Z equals 1.0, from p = -0.45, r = -0.53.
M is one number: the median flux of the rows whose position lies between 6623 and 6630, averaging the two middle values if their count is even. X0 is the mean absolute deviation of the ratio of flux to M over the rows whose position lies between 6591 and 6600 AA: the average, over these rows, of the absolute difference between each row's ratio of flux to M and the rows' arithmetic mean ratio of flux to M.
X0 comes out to 0.0053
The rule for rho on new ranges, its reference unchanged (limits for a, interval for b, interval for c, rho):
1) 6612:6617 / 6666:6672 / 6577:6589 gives 5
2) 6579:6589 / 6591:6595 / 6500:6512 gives -23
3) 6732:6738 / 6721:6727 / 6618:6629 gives 3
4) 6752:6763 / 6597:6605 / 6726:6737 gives 406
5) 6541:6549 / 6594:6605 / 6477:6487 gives 14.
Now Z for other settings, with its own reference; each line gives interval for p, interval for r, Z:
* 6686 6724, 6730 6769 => 0.2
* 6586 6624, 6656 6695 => 0.4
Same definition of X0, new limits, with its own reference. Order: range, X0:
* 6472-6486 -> 0.0033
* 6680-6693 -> 0.0049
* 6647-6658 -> 0.0019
